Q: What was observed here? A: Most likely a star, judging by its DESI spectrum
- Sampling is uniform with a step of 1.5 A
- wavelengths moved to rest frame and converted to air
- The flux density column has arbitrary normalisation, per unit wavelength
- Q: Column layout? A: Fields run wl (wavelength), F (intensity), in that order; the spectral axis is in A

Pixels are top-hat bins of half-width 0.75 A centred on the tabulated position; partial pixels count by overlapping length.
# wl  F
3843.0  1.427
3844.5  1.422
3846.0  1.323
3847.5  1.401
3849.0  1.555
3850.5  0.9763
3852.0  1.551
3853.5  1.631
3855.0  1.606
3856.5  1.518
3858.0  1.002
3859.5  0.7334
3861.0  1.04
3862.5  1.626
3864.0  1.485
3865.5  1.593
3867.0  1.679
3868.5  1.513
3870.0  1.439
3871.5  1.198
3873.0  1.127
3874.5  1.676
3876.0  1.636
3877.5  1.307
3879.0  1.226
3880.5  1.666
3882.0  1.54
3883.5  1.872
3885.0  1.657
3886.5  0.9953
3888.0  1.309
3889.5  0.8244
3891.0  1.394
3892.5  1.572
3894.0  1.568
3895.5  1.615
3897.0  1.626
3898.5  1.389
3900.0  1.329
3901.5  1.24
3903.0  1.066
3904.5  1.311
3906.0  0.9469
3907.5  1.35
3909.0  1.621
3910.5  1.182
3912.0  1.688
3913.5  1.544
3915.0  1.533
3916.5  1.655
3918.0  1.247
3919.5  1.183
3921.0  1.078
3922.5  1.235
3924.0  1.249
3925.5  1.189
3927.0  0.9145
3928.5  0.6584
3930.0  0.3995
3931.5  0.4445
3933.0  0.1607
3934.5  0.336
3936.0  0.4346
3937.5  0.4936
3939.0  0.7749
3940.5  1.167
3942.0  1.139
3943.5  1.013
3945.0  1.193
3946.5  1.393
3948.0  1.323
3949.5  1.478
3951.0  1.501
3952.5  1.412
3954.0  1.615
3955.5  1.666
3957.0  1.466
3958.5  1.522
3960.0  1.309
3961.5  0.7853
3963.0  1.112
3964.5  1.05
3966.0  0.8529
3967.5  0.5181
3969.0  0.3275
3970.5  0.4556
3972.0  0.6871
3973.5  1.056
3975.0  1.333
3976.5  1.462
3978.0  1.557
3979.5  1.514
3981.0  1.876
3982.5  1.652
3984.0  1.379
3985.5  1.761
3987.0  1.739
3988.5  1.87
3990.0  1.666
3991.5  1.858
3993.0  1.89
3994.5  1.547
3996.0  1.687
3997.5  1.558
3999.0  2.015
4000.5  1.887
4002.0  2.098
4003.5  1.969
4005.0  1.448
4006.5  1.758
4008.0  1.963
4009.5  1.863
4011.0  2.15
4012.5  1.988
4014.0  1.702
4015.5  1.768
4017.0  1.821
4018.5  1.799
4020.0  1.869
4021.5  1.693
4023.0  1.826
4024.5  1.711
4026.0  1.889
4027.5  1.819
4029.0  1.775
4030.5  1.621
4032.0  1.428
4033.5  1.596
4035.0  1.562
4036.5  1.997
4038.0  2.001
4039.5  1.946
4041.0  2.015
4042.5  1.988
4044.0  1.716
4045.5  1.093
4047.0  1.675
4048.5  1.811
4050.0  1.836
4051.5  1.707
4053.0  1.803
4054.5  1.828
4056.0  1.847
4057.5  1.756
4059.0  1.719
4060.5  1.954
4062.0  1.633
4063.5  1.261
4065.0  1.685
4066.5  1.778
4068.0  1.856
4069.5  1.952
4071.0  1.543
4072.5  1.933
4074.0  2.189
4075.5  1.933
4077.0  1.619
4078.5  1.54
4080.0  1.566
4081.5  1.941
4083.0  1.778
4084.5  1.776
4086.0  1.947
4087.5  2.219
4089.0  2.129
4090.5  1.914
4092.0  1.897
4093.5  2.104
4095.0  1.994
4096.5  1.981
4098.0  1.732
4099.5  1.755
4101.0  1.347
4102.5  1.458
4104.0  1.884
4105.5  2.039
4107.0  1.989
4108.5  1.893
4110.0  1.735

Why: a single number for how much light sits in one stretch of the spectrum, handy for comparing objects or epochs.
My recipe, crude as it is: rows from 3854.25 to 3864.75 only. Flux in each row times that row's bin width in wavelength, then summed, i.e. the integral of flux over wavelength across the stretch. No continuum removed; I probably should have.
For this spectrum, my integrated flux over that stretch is 14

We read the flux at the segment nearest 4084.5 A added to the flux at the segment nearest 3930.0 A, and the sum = 2.2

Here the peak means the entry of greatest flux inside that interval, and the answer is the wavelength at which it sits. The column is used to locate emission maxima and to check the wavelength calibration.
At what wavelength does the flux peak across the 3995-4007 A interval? 4002.0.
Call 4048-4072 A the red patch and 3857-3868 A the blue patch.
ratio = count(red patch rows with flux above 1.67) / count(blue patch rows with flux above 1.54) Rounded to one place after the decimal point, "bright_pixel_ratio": 4.3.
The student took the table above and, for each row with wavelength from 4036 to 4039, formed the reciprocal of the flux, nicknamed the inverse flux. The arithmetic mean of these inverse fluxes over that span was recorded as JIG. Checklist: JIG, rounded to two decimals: 0.50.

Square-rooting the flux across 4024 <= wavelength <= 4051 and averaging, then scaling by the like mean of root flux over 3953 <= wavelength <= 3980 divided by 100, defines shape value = 0.0137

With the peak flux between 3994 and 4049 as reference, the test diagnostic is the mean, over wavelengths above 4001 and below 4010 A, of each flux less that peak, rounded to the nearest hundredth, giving -0.30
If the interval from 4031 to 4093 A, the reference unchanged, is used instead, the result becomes -0.36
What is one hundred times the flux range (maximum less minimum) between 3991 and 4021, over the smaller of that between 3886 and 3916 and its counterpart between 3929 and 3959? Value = 81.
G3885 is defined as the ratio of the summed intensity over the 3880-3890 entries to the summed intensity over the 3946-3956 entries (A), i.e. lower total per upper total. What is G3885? 0.95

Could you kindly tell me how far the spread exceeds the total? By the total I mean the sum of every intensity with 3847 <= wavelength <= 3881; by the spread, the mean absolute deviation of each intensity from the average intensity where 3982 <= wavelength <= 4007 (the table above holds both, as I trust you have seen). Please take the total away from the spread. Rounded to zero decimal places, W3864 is -32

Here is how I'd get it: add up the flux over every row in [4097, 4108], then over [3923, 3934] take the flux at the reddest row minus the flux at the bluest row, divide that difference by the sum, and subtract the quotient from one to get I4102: 1.09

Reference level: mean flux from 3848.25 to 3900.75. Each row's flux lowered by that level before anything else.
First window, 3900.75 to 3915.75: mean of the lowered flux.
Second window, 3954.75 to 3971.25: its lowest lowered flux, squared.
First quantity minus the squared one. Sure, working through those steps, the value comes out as -1.24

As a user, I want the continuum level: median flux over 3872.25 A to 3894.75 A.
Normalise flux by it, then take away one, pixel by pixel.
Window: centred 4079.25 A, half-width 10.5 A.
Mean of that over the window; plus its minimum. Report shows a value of 0.2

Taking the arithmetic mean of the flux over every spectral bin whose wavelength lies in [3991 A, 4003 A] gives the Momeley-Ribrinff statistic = 1.82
